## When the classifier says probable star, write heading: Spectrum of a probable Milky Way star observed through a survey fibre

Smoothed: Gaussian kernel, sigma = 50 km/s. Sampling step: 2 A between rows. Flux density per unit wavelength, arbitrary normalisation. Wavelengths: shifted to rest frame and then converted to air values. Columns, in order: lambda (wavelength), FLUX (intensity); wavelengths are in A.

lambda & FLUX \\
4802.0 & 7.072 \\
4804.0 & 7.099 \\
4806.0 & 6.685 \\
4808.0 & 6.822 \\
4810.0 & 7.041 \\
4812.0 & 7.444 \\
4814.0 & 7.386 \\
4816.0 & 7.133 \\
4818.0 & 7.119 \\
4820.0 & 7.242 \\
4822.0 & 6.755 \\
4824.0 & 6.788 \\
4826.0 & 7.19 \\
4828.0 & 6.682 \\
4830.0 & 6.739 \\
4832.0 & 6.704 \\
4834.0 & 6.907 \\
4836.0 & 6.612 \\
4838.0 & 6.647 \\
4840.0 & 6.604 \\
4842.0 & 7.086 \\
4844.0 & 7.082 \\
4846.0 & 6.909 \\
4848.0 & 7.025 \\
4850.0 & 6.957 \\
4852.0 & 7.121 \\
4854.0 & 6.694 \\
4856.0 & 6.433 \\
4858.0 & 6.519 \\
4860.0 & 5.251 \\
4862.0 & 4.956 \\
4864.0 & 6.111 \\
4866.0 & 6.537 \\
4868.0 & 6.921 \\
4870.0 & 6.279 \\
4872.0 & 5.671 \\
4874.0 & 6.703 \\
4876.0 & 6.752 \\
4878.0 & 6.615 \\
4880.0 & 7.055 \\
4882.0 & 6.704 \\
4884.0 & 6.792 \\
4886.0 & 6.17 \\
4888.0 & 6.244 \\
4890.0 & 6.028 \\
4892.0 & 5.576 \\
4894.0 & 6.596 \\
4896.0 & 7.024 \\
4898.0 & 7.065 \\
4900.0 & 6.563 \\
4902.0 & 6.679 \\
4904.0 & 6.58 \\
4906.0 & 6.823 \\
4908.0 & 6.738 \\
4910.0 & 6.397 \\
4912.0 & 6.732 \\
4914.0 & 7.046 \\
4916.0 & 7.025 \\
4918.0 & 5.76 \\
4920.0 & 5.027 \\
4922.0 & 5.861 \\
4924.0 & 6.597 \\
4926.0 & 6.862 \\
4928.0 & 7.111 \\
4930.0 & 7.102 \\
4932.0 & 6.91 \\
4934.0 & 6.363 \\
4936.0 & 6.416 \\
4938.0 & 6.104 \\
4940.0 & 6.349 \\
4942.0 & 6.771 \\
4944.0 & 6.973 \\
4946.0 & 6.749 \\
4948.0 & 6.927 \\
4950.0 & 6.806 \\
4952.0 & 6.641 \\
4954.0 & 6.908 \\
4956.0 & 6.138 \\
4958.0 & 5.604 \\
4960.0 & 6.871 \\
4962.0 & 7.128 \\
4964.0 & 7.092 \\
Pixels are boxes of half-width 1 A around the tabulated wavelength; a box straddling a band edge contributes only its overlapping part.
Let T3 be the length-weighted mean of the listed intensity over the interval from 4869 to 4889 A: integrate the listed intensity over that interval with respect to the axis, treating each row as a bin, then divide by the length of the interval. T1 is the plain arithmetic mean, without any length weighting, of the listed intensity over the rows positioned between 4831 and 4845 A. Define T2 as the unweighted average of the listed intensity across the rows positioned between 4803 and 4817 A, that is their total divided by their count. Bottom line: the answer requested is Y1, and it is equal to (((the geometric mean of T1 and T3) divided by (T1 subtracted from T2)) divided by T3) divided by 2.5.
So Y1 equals 1.46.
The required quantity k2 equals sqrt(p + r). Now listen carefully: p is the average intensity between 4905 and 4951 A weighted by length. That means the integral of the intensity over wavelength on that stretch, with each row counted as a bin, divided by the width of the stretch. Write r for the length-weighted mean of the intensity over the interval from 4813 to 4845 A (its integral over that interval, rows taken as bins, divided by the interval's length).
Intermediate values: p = 6.58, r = 6.9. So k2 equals 3.67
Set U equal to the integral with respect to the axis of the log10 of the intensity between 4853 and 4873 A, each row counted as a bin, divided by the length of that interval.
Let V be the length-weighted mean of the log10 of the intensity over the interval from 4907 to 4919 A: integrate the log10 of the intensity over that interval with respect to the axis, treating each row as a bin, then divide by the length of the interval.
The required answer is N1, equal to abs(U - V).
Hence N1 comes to 0.034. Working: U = 0.786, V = 0.820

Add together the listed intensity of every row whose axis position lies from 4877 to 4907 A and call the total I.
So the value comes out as 99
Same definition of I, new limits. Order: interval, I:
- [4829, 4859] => 102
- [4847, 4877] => 96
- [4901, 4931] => 98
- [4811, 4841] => 104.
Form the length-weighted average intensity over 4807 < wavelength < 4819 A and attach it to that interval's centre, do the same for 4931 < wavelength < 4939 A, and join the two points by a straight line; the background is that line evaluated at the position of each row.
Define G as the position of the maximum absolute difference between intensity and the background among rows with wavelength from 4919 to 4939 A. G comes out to 4920.0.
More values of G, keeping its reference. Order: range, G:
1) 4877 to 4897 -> 4892.0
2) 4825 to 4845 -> 4836.0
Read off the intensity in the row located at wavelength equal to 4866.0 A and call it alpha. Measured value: 6.537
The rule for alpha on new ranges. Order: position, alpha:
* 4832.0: 6.704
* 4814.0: 7.386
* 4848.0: 7.025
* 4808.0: 6.822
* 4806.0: 6.685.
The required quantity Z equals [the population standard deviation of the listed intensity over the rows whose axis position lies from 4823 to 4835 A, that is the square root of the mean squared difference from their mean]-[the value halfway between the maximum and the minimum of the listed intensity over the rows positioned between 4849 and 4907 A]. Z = -5.9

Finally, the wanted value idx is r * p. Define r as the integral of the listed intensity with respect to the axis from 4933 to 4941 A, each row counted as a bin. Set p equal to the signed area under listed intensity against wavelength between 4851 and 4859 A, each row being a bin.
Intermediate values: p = 53.5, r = 50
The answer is 2702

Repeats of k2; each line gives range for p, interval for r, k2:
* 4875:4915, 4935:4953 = 3.64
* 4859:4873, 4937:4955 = 3.56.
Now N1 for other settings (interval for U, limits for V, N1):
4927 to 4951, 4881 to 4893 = 0.031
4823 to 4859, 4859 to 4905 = 0.030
